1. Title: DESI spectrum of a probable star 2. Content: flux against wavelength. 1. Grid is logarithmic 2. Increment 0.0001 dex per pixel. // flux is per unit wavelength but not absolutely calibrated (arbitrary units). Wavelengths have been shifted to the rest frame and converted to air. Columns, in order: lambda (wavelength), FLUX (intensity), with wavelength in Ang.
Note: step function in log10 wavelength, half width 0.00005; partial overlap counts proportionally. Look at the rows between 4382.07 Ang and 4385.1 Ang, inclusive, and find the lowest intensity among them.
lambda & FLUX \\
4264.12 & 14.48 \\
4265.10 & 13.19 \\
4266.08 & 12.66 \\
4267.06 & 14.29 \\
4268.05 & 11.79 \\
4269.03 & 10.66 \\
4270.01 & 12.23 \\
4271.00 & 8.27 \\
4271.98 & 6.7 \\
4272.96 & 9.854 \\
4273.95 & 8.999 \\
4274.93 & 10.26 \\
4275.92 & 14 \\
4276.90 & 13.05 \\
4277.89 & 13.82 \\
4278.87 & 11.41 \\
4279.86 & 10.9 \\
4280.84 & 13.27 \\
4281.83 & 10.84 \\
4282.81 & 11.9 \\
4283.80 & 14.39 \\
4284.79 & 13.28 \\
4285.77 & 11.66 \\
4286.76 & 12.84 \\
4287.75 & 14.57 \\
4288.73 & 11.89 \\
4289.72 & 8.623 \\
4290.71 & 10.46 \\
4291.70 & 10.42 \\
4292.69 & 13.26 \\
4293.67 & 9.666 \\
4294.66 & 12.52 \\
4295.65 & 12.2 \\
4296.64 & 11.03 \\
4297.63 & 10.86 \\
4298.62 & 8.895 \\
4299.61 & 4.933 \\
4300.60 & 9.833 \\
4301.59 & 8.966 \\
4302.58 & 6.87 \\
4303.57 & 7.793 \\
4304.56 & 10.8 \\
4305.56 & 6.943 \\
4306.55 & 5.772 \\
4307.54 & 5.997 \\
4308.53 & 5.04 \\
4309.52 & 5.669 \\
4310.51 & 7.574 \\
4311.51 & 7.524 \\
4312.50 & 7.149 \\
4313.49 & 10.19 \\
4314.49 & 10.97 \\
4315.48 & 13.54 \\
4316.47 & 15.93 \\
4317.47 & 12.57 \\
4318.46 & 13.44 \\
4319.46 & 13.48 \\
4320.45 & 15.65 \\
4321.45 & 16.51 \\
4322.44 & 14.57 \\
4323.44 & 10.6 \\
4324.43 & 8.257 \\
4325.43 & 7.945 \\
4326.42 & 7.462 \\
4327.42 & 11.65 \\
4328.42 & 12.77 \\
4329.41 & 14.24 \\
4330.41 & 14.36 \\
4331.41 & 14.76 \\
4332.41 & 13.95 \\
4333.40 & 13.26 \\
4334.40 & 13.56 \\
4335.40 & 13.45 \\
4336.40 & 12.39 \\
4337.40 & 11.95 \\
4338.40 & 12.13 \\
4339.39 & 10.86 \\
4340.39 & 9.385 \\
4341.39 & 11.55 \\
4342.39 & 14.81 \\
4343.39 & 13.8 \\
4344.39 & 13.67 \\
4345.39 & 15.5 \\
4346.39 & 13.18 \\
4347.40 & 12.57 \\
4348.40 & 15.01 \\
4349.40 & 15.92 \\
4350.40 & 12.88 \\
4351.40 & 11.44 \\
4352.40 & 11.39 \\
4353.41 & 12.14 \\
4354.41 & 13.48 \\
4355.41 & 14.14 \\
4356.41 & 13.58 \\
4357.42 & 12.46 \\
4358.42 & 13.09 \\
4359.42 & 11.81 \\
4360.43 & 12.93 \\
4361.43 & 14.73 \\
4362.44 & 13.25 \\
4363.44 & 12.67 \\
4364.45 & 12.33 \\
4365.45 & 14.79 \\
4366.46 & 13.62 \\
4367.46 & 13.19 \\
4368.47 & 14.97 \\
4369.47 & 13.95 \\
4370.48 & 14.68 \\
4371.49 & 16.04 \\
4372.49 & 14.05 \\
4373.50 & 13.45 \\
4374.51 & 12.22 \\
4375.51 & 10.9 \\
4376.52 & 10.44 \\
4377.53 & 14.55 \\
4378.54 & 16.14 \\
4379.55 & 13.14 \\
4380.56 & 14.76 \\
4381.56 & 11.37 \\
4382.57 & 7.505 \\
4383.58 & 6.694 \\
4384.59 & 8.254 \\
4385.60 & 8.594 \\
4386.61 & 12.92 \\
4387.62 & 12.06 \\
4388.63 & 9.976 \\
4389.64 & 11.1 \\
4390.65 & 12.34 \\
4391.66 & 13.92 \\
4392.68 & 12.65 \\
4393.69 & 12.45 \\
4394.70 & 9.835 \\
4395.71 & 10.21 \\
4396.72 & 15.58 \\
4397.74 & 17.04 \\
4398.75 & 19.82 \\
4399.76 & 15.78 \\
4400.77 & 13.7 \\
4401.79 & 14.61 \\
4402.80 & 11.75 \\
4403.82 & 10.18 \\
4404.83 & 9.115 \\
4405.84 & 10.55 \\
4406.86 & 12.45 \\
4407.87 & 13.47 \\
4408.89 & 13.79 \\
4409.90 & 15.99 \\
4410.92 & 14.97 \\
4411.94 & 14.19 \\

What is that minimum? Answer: 6.694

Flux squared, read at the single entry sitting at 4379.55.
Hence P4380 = 173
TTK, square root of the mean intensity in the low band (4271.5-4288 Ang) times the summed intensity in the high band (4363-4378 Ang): 49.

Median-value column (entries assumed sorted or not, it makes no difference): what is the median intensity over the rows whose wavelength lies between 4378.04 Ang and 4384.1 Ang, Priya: 12.3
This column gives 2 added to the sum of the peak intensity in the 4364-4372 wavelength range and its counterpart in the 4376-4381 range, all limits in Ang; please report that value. 34.2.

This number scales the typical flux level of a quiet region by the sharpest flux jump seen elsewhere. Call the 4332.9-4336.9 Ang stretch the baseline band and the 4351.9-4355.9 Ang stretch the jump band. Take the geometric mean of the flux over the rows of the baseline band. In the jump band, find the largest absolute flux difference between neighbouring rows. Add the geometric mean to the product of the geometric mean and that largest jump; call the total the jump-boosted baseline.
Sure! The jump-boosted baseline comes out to 31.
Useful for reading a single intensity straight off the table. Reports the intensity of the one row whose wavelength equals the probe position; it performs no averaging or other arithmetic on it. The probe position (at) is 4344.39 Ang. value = 13.67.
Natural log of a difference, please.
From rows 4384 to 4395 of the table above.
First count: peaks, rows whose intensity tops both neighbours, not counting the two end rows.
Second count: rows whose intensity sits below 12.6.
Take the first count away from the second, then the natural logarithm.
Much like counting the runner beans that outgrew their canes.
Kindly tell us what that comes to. 1.8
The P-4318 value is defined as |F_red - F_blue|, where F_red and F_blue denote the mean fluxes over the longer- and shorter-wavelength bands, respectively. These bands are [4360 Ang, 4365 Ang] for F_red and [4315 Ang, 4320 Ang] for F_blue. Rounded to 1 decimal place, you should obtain 0.6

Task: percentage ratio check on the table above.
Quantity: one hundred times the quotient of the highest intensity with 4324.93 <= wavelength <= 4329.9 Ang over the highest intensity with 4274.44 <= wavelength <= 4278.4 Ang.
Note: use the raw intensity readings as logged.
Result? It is 102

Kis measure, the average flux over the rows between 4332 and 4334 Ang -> 13.6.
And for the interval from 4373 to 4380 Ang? 13.0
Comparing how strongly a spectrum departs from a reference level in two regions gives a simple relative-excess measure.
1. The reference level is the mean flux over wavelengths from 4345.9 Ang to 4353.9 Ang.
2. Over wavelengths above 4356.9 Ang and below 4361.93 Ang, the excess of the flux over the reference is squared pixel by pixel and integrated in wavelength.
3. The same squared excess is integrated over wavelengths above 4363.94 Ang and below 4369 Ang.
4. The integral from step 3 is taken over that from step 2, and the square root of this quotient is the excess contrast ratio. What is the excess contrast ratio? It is 1.3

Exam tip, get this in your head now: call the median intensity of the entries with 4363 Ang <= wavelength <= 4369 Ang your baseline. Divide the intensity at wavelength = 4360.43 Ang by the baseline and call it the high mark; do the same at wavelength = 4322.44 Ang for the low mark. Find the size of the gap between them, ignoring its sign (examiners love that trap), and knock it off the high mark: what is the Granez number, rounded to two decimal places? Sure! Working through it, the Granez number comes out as 0.84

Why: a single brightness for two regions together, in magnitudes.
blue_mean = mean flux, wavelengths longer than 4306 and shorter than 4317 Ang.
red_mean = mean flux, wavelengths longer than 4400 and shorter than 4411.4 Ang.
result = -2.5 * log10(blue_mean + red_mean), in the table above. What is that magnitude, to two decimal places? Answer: -3.33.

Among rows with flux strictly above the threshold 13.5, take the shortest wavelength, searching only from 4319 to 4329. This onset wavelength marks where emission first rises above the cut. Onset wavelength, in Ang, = 4320.45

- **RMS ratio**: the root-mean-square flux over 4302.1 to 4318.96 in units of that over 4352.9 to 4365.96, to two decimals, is 0.73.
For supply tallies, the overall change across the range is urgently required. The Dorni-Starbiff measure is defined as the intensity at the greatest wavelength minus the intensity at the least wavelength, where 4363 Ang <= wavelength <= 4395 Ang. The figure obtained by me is -2.8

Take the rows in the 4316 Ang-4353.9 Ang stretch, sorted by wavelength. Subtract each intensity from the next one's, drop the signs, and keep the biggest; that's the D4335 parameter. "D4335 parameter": 4.2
